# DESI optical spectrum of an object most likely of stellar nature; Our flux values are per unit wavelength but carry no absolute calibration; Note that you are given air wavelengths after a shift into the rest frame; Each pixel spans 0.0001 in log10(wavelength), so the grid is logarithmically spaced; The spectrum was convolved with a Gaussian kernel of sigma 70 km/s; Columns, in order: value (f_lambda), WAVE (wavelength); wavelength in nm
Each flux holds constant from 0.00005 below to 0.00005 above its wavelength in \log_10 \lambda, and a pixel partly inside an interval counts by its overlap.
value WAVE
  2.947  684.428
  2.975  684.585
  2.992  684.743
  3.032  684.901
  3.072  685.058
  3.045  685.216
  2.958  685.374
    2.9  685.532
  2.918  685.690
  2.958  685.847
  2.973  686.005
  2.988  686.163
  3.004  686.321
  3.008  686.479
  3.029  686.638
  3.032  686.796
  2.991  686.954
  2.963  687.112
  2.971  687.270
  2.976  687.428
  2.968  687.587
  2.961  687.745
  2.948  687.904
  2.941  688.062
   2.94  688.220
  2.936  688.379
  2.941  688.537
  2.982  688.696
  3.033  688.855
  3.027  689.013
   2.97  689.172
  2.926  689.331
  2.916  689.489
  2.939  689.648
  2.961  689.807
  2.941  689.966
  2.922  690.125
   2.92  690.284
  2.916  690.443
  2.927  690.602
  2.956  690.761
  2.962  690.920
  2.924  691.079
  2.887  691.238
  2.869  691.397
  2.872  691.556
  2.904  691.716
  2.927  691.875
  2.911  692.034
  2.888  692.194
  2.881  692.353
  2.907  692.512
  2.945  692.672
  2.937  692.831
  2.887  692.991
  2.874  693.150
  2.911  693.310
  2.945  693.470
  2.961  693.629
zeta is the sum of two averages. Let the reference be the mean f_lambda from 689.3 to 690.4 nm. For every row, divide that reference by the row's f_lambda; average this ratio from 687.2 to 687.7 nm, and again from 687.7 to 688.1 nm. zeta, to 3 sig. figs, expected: 1.98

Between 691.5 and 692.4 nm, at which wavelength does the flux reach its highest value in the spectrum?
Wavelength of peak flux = 691.875 nm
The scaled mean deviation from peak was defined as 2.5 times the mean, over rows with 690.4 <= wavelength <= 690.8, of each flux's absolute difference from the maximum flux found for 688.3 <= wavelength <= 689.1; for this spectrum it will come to 0.25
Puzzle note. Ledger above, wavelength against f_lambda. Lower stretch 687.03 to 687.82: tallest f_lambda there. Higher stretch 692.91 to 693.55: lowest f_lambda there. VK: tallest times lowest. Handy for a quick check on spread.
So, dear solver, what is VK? 8.55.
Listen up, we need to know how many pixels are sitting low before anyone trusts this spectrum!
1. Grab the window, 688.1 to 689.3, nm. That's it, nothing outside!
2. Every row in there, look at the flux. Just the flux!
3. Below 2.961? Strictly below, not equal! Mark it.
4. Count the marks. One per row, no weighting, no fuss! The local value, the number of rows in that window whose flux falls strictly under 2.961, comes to 3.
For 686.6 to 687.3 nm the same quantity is 0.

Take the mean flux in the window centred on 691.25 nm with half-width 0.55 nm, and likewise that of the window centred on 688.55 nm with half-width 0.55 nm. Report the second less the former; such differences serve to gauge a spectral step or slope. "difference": 0.061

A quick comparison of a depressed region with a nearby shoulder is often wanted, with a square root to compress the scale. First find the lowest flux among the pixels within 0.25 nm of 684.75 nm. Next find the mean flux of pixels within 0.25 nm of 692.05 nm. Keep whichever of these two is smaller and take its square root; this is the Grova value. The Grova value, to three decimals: 1.705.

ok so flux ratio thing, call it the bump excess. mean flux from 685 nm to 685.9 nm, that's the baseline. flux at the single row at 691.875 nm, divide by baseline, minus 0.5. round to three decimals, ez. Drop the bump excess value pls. 0.484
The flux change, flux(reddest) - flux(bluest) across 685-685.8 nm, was -0.15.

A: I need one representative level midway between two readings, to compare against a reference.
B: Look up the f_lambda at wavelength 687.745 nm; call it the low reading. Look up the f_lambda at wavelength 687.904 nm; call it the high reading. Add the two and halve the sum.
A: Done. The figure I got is 2.95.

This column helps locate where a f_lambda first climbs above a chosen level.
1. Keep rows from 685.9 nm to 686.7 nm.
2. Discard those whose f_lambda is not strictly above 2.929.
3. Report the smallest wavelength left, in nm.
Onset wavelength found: 686.005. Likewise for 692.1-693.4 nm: 692.672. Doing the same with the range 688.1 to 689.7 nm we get 688.220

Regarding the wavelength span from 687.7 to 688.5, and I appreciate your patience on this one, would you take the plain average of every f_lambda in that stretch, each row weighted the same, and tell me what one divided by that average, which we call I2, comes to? 0.3395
